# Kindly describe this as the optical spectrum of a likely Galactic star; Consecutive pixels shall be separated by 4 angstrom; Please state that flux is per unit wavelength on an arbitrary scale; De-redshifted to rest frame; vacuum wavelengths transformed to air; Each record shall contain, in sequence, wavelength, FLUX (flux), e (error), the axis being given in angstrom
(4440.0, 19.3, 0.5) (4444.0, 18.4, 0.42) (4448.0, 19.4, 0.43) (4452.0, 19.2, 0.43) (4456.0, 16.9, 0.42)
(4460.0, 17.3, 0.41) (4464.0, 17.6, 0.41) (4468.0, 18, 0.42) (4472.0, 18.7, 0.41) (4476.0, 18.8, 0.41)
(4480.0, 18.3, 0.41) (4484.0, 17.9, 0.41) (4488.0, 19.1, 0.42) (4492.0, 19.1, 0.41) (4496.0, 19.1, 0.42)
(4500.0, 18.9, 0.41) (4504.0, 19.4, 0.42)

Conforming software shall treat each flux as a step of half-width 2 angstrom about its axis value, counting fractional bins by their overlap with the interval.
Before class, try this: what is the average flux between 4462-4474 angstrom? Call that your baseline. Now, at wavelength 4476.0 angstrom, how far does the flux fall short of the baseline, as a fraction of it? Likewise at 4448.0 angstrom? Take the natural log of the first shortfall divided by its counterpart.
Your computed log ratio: -0.6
